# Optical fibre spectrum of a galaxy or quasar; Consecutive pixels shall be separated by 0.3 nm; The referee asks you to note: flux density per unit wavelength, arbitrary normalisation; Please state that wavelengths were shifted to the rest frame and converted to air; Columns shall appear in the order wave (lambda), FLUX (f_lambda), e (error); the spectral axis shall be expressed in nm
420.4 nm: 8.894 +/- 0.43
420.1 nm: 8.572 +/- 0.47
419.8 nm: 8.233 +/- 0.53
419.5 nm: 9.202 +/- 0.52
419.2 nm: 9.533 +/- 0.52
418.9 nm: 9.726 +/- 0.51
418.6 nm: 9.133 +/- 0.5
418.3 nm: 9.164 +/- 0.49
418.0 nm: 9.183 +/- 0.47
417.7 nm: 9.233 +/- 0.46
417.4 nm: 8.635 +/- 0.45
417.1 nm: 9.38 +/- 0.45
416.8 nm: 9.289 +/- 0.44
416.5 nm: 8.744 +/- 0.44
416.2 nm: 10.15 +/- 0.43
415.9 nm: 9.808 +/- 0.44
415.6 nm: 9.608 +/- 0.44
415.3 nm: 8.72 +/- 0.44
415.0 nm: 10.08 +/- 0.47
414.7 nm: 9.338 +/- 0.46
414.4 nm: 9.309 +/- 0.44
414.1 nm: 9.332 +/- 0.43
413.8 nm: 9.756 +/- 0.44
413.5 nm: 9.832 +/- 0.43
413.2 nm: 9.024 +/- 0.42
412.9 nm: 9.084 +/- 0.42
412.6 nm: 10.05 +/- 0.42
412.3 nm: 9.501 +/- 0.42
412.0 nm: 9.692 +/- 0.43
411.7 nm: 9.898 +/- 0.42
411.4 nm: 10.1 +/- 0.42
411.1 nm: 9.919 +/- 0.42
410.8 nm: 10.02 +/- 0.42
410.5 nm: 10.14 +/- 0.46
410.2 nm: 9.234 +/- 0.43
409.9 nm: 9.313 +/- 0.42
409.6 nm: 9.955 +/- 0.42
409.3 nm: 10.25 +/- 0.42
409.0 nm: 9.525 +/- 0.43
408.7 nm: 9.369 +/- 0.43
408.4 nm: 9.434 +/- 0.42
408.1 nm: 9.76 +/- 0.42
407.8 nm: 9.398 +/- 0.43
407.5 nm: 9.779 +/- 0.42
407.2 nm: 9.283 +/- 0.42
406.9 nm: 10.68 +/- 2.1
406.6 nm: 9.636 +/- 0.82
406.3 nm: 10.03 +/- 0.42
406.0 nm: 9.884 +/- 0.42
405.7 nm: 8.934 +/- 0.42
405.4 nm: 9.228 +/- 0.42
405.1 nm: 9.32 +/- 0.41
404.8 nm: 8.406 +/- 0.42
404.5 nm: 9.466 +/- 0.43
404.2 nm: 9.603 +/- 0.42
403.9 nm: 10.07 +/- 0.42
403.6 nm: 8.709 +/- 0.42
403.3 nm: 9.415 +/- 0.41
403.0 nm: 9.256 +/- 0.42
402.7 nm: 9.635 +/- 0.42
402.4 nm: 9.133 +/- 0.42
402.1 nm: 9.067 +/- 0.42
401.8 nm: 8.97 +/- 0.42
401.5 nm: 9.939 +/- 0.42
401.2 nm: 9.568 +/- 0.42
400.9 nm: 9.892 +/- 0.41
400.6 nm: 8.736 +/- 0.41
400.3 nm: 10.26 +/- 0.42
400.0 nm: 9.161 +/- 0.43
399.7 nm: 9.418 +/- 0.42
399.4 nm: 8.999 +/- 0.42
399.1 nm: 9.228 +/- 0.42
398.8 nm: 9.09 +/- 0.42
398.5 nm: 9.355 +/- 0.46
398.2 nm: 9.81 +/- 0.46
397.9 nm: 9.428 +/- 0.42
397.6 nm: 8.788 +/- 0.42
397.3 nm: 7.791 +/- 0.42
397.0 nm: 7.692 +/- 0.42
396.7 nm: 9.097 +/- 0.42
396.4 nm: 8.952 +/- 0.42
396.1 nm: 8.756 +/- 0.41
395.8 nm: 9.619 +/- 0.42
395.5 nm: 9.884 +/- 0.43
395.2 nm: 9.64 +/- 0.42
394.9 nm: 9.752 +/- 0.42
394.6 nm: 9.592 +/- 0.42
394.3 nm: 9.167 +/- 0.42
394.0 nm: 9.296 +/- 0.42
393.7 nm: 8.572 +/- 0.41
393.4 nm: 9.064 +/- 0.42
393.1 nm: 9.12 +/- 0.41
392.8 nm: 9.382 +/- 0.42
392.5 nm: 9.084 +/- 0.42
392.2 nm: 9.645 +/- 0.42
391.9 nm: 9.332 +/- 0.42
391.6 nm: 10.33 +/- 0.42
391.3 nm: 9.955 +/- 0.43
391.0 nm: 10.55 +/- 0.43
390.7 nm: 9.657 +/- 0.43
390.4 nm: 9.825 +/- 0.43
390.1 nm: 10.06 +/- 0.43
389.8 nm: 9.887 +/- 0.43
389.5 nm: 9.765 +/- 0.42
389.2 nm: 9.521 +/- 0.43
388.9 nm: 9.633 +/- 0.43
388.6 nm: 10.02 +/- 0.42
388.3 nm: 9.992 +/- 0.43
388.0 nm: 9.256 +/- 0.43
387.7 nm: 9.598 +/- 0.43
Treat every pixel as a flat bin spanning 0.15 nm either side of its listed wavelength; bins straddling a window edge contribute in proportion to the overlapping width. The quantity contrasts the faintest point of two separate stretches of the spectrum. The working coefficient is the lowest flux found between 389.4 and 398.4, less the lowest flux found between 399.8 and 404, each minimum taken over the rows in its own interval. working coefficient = -1.0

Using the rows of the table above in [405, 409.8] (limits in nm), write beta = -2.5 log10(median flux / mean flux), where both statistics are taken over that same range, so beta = 0.0083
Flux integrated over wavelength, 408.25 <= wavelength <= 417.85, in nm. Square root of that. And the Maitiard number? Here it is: 10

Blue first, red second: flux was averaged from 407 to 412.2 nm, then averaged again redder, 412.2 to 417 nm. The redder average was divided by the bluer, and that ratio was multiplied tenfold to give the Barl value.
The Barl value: 9.8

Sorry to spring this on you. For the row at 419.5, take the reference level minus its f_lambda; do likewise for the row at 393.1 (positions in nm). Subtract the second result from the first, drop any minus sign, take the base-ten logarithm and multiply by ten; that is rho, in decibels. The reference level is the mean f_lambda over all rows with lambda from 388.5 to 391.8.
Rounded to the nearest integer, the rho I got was -11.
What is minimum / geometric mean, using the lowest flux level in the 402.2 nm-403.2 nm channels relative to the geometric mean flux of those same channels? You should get 0.978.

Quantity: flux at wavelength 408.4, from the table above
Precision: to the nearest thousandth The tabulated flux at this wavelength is 9.434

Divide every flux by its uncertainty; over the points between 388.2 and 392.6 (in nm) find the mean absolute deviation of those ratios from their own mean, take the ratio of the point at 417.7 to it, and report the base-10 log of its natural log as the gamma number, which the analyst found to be 0.54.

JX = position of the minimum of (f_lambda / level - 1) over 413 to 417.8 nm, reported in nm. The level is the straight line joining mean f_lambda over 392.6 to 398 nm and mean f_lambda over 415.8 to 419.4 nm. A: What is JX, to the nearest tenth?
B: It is 417.4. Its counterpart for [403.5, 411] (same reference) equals 404.8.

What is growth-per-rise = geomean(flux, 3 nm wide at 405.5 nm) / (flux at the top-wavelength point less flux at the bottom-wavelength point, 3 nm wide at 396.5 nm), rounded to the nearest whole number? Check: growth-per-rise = -45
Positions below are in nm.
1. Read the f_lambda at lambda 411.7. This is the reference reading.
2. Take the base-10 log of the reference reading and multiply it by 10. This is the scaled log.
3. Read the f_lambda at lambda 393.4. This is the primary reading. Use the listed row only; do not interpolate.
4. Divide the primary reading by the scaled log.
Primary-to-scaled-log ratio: 0.910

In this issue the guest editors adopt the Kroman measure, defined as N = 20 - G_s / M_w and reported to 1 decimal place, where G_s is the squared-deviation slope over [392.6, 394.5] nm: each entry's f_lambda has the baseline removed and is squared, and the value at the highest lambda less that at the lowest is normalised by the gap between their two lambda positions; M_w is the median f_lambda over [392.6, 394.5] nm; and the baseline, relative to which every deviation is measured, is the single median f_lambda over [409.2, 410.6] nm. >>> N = 20.0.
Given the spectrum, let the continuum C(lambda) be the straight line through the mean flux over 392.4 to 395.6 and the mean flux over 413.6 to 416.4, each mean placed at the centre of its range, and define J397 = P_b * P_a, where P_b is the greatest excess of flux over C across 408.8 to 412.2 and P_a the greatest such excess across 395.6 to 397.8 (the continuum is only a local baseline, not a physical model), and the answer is 0.21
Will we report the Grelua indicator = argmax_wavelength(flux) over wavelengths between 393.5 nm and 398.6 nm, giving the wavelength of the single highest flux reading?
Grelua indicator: 395.5 nm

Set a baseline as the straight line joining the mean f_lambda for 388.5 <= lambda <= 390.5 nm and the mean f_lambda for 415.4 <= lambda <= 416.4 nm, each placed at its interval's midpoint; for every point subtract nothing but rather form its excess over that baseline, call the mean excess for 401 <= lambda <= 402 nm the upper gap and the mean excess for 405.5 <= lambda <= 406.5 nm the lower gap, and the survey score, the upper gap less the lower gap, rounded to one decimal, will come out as -0.1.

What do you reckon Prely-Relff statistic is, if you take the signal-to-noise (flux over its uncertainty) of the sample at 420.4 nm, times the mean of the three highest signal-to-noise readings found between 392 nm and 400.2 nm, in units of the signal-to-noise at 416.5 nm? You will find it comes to 24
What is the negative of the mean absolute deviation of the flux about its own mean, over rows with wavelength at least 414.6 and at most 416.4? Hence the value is -0.40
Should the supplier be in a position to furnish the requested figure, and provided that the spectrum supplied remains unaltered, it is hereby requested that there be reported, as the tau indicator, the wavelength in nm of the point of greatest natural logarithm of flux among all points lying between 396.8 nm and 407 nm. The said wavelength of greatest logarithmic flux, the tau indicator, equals 406.9 nm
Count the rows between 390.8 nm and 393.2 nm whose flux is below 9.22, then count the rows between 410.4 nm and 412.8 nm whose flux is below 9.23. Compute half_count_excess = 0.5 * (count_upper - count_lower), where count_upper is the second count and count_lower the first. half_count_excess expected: -1.0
